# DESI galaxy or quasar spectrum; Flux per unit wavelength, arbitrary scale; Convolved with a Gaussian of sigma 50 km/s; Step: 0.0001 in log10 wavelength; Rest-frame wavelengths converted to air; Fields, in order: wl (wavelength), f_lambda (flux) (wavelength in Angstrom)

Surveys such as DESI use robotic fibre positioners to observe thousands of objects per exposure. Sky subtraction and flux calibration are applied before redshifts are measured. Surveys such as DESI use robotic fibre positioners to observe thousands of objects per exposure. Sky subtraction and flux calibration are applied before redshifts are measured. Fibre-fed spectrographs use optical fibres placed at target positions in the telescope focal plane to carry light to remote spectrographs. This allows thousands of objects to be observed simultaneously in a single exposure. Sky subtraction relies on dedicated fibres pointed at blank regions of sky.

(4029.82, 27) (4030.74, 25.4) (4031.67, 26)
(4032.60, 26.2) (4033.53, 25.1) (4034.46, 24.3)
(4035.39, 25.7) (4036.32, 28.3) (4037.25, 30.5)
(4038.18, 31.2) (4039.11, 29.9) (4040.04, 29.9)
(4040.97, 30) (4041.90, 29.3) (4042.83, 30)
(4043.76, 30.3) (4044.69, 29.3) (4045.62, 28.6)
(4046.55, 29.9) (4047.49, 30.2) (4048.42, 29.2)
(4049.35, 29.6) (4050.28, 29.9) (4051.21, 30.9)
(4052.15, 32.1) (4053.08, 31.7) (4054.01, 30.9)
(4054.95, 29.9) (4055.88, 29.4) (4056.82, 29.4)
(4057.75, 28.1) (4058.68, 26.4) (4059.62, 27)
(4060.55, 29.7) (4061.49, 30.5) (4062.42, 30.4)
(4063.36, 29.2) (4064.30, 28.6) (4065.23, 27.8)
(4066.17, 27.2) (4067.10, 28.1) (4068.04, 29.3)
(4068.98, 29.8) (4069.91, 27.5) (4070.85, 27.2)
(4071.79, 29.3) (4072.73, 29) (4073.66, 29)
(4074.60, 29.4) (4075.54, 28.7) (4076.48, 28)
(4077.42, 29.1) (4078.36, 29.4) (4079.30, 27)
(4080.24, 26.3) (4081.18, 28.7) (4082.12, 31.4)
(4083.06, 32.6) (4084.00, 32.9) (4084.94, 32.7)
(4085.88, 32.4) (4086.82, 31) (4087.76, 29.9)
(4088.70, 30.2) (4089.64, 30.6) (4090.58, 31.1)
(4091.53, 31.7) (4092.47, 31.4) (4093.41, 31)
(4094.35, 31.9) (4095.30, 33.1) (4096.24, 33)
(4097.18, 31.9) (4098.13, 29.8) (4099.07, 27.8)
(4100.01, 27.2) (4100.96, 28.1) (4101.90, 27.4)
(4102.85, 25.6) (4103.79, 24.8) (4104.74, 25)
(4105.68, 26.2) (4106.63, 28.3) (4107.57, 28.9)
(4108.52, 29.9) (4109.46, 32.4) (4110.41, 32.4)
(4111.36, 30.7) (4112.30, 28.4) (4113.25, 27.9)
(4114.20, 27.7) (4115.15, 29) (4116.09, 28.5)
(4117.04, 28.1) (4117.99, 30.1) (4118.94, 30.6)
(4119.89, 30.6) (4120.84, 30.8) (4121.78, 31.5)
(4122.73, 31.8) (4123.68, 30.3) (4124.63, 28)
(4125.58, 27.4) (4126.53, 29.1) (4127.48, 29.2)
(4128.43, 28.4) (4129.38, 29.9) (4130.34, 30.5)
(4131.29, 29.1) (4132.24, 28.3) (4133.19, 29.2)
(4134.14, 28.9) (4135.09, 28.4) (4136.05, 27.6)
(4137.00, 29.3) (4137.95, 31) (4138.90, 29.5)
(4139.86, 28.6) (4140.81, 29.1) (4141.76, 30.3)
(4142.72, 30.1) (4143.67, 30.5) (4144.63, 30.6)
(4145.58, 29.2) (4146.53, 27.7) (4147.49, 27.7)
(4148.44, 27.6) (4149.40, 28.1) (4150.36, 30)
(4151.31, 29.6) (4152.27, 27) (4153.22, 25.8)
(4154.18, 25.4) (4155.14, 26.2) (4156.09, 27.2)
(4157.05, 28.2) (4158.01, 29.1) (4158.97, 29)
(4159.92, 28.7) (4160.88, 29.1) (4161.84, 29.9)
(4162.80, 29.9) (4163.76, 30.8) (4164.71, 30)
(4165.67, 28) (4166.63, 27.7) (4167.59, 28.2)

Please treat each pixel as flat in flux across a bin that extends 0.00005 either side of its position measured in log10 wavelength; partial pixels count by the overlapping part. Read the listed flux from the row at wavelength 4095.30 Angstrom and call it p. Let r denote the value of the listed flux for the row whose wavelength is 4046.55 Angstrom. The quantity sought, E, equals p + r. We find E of 63.0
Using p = 33.1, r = 29.9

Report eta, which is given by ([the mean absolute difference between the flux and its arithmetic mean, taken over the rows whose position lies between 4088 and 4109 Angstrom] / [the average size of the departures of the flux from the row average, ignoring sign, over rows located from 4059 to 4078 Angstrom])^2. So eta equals 6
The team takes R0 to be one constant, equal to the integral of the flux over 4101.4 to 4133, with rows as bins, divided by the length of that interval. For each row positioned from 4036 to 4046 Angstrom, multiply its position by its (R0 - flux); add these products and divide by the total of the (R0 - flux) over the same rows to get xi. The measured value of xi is 4040.3 Angstrom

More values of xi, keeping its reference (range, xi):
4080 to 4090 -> 4085.9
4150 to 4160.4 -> 4154.8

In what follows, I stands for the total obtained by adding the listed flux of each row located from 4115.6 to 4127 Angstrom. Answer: 357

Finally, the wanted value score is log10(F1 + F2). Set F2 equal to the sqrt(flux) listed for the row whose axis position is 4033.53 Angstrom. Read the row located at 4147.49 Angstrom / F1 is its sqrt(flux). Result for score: 1.01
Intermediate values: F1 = 5.26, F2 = 5.01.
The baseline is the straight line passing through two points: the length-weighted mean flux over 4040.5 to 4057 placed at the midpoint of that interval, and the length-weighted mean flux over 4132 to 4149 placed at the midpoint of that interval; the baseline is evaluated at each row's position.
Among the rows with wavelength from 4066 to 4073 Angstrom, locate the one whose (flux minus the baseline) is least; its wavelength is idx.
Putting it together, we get 4066.17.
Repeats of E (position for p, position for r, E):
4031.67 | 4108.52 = 55.9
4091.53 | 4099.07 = 59.5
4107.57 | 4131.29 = 58.0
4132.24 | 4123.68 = 58.6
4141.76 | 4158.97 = 59.3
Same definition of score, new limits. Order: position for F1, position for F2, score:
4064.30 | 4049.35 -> 1.03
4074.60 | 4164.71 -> 1.04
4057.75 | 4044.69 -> 1.03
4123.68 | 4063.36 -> 1.04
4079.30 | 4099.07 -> 1.02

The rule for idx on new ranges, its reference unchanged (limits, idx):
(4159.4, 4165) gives 4159.92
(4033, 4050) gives 4034.46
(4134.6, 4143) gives 4136.05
